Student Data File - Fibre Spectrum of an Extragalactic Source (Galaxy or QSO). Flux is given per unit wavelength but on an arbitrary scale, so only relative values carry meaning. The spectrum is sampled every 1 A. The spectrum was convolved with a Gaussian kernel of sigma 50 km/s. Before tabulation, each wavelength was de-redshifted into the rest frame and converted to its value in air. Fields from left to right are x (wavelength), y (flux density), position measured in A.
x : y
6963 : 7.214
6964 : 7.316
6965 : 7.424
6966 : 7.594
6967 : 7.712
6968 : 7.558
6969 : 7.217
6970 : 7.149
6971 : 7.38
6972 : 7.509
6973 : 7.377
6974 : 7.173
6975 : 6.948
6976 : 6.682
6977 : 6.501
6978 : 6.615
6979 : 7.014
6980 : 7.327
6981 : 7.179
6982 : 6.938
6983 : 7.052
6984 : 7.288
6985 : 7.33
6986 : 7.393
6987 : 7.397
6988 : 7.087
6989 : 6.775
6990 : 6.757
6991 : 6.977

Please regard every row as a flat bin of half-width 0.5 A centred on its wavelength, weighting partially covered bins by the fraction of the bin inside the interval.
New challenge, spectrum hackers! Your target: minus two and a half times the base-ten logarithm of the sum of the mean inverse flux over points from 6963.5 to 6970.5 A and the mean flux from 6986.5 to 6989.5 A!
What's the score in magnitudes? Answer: -2.15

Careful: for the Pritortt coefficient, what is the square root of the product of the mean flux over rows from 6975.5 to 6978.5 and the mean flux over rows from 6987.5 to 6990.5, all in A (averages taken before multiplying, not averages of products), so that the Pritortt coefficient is 6.73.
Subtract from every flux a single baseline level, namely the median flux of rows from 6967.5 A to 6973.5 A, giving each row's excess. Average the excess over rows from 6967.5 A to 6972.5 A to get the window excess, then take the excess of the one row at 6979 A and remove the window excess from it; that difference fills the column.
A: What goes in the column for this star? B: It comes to -0.35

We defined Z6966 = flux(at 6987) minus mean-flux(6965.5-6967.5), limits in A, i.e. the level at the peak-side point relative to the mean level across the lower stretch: -0.3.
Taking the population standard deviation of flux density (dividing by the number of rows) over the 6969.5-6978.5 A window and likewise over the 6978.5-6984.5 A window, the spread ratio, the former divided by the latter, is 2.4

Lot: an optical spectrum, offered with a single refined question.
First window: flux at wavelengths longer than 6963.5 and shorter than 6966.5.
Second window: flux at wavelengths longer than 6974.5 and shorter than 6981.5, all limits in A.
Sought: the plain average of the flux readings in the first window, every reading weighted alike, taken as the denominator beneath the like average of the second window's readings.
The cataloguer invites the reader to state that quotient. 0.926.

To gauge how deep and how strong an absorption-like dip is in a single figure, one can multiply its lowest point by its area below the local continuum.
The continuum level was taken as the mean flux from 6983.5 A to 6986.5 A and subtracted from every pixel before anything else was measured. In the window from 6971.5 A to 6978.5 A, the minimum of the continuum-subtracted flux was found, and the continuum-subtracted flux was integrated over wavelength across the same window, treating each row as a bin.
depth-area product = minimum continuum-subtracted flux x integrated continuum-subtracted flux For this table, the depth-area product 2.1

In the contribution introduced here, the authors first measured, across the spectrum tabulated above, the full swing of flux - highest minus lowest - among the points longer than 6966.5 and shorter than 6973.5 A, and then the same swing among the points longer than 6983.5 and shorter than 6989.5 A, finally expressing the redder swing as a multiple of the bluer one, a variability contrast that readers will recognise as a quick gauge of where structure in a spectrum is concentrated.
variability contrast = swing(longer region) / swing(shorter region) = 1.1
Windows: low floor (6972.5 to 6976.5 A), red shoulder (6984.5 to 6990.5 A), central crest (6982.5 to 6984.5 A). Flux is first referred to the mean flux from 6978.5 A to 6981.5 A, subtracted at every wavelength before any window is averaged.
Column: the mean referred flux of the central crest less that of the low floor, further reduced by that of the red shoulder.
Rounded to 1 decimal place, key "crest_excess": 0.2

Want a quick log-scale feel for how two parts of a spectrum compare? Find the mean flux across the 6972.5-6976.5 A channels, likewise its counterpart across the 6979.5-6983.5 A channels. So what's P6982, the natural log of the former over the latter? -0.011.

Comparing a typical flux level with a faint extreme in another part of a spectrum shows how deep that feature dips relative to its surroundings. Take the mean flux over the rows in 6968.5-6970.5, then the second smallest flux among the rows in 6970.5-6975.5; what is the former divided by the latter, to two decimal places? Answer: 1.00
